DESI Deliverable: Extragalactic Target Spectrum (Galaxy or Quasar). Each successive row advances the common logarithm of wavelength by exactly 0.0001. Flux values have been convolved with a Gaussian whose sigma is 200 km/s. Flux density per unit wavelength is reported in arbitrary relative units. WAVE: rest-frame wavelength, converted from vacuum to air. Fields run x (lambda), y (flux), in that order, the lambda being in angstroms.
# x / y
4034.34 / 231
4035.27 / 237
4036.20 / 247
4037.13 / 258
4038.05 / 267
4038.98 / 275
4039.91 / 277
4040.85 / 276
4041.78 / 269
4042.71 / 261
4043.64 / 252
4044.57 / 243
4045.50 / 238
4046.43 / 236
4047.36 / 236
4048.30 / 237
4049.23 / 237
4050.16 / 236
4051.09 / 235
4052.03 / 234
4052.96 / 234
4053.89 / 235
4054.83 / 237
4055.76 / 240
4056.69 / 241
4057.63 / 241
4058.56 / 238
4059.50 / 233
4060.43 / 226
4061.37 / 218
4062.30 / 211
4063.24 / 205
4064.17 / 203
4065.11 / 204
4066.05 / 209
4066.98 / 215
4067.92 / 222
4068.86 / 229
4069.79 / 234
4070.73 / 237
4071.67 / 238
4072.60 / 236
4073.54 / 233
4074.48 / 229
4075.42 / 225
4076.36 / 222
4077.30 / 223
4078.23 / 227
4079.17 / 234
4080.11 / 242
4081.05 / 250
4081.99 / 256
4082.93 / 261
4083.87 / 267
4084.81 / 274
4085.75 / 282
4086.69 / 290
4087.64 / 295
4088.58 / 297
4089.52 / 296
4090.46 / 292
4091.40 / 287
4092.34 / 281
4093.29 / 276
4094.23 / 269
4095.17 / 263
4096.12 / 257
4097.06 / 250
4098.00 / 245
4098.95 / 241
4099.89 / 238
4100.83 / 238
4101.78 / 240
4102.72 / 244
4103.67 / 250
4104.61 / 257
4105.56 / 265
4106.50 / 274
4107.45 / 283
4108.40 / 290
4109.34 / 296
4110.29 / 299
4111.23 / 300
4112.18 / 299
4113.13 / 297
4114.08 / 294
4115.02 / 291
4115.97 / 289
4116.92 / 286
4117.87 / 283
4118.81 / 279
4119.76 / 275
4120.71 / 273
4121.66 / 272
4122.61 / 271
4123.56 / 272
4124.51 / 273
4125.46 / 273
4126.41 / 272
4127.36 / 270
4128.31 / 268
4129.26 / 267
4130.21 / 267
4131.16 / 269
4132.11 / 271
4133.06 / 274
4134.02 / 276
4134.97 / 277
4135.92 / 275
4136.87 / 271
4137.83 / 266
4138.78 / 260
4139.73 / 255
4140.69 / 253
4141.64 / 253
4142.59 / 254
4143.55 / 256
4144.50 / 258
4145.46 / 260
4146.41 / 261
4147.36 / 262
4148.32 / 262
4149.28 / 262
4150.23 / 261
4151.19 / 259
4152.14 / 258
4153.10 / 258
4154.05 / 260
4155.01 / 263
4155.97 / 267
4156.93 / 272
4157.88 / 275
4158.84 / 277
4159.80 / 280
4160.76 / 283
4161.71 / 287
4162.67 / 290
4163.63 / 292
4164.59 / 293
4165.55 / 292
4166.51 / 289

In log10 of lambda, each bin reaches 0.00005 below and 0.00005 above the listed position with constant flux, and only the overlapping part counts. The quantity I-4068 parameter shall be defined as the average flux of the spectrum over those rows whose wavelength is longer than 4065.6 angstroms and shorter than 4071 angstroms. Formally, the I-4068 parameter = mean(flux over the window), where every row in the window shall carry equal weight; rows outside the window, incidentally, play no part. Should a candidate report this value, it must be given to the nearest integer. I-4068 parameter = 224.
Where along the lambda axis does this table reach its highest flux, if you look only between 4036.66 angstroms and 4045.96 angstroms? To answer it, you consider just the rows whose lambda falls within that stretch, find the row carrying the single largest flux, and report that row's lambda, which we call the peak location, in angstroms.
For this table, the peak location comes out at 4039.91 angstroms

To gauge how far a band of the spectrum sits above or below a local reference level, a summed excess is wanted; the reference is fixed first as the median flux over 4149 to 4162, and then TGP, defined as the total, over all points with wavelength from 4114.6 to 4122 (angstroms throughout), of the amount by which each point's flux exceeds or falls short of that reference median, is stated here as 128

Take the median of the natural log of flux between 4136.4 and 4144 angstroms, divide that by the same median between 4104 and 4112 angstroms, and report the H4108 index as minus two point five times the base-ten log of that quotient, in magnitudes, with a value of 0.022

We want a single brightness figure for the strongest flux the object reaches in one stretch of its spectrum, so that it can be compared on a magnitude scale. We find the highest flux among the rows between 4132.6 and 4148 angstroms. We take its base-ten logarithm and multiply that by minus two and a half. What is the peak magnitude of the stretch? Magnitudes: -6.11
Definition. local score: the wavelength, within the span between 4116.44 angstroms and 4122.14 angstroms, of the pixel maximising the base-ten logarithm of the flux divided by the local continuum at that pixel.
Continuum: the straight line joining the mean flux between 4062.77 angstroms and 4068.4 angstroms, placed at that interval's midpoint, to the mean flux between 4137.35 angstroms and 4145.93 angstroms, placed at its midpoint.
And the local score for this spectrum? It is 4116.92 angstroms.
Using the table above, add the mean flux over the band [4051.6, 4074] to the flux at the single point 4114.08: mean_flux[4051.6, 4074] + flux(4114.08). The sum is 521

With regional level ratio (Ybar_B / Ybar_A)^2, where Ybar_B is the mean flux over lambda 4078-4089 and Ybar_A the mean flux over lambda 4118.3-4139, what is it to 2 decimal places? 0.95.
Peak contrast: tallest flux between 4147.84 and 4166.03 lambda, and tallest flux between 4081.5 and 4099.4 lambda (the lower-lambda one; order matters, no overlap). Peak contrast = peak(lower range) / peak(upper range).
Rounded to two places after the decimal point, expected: 1.01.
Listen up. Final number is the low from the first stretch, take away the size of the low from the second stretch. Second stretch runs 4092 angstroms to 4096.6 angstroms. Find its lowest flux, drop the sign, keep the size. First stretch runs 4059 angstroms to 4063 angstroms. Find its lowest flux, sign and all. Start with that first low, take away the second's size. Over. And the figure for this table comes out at -46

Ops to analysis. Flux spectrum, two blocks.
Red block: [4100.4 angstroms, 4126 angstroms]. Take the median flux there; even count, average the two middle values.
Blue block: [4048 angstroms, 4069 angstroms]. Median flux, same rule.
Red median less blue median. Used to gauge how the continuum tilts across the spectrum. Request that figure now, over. 41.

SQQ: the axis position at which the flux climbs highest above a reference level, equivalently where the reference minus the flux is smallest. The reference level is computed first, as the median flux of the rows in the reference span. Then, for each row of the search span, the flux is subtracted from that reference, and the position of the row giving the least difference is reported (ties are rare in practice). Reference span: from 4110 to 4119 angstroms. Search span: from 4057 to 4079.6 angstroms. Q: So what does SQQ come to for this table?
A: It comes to 4057.63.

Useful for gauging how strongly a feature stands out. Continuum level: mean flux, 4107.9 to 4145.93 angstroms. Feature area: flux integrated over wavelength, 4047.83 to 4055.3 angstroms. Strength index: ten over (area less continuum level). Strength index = 0.007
